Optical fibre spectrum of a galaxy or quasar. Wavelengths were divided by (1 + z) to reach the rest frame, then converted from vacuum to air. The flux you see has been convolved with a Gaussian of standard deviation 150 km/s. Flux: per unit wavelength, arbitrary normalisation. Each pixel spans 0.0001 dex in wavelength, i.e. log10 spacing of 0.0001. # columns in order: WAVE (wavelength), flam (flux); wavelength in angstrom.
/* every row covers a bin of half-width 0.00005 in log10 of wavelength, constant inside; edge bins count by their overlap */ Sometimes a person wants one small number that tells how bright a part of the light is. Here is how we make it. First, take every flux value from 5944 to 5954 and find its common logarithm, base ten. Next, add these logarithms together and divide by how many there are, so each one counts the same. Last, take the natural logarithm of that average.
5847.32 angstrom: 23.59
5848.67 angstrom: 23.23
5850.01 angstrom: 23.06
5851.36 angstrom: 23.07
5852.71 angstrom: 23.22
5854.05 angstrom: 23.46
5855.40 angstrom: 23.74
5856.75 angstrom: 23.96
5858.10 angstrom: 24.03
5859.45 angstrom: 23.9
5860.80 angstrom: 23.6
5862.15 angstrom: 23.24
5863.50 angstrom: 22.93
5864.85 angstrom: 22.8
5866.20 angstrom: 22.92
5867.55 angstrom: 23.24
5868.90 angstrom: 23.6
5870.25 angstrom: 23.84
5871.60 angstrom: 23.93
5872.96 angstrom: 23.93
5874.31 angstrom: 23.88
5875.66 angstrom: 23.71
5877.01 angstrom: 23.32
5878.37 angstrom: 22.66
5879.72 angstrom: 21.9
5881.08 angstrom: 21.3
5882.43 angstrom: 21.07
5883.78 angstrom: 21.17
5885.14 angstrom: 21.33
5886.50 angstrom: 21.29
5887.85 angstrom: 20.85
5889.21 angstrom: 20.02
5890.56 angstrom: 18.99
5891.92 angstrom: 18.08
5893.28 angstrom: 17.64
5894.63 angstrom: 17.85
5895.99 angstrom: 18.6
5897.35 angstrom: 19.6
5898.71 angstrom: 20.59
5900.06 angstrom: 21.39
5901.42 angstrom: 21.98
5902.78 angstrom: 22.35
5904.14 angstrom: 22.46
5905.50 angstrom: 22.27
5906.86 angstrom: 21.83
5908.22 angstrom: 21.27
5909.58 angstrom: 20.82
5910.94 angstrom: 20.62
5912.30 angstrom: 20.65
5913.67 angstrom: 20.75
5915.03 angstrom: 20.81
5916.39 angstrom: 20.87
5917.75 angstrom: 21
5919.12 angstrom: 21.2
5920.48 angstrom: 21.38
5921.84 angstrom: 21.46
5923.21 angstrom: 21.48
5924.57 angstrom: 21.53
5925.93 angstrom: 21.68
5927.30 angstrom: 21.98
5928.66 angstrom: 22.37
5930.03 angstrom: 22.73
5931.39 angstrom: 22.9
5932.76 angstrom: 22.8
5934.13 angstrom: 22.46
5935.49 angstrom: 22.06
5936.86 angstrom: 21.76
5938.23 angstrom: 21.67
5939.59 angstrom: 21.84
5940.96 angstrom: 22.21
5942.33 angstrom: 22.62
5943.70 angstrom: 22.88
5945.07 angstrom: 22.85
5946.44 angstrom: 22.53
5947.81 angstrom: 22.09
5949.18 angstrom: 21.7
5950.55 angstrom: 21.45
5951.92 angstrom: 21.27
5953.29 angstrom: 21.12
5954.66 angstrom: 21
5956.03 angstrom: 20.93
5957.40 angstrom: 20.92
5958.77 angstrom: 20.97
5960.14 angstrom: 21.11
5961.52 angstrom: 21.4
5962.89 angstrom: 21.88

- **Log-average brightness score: 0.29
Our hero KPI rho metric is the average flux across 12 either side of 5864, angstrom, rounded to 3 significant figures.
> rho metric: 23.6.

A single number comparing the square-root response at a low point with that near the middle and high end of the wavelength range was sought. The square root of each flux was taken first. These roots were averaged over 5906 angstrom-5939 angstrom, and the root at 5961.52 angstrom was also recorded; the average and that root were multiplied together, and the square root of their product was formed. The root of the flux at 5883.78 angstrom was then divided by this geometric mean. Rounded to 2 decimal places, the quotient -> 0.99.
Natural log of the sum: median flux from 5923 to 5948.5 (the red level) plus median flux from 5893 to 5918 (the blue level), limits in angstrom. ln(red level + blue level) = 3.76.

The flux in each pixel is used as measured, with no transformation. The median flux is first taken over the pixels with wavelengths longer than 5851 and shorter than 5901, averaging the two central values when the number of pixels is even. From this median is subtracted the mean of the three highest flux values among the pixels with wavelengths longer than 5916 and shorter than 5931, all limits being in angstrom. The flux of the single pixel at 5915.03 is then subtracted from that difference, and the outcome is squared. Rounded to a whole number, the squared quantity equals 410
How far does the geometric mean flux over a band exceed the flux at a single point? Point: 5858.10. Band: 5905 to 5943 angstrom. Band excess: -2.4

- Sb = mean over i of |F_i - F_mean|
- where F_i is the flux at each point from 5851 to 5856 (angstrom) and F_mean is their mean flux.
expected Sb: 0.23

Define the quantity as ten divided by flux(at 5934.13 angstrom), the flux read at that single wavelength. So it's 0.445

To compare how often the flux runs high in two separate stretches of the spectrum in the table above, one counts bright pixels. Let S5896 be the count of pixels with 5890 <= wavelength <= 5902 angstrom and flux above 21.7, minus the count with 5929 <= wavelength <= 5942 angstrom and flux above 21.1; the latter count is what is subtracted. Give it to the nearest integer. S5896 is -8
